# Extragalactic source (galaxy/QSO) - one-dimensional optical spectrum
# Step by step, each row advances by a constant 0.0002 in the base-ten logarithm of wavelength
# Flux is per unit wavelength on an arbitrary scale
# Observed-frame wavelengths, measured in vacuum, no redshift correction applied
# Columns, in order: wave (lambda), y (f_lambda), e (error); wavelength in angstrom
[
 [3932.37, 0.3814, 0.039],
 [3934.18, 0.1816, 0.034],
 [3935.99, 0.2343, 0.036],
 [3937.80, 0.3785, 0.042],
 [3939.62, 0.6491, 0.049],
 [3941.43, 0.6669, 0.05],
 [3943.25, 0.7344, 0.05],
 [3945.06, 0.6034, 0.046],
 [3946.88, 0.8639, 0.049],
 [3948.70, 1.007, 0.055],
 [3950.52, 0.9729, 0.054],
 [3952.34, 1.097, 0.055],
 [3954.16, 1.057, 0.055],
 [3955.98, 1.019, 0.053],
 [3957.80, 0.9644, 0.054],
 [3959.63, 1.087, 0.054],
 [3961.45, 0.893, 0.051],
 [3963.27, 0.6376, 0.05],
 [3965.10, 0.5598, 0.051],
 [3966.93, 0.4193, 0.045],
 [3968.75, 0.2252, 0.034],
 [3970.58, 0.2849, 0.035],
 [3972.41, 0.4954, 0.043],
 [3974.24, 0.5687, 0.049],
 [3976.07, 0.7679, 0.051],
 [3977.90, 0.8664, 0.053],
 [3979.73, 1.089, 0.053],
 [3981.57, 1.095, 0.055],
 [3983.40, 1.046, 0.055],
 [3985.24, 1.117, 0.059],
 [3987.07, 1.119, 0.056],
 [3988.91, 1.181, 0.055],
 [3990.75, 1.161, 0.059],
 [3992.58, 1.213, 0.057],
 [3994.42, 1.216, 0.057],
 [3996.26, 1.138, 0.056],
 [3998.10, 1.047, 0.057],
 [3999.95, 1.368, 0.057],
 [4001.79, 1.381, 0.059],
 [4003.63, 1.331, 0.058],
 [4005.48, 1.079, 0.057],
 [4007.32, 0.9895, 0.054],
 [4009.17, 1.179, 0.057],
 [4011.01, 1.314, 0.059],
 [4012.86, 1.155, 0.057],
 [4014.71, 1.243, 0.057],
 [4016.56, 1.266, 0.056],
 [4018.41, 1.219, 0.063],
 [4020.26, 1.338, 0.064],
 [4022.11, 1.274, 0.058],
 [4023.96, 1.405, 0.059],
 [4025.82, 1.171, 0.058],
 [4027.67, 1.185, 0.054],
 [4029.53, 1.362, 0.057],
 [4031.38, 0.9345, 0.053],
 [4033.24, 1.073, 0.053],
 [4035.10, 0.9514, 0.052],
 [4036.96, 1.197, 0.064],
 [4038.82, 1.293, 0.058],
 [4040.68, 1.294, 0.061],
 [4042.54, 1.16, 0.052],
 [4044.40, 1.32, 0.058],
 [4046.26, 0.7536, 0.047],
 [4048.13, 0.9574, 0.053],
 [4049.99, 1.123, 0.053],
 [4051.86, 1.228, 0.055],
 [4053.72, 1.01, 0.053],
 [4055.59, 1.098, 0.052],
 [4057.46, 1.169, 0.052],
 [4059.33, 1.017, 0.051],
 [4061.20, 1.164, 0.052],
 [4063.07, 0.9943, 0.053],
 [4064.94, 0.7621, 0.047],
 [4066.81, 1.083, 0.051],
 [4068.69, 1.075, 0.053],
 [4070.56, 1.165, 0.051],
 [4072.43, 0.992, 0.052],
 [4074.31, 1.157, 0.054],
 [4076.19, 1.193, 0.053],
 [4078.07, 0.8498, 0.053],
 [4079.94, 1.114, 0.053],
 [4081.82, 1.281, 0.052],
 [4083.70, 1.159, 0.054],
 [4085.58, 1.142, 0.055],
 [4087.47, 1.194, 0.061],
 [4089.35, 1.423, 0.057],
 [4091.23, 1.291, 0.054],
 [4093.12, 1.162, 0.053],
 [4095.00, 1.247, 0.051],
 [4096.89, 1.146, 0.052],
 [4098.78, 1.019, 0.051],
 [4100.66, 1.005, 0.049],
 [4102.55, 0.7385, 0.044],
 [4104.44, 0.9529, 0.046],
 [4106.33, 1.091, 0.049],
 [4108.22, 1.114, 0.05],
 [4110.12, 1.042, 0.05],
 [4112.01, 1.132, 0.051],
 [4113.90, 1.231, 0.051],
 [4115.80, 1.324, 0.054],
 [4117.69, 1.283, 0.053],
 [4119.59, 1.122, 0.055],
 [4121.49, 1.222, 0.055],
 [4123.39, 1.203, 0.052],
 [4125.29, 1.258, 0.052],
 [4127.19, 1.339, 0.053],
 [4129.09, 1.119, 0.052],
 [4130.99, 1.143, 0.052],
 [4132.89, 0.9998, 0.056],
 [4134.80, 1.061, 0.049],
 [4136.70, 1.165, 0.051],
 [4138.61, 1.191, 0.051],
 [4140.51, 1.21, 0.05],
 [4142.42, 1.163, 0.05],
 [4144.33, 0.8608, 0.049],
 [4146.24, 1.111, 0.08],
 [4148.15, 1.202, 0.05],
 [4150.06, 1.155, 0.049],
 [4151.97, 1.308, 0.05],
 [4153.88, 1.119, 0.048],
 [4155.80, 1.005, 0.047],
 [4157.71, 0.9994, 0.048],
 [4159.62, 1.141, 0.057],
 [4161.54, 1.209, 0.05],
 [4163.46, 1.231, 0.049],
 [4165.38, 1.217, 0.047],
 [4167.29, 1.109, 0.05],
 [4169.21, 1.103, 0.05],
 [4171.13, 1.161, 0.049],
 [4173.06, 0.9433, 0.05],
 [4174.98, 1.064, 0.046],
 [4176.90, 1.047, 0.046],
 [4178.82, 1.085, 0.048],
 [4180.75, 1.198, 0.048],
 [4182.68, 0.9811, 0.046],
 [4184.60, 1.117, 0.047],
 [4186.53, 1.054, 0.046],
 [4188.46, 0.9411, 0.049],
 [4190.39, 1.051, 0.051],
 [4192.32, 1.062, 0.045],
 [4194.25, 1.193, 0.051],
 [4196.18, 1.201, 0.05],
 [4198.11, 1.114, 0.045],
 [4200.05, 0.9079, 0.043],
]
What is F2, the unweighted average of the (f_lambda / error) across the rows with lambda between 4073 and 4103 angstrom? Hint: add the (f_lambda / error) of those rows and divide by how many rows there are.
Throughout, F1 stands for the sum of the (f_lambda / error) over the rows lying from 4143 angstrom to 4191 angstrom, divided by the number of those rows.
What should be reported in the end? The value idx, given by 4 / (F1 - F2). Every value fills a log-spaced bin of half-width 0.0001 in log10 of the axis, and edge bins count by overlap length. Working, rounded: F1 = 22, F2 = 21.4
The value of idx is 5.1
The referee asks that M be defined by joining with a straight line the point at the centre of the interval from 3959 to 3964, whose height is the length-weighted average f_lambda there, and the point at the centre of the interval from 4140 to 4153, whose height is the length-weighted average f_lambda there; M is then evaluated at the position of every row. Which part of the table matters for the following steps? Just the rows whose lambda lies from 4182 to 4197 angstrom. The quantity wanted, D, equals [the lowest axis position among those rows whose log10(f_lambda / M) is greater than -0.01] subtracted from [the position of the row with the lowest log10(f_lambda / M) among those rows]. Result -5.8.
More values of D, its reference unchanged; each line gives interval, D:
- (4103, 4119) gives -1.9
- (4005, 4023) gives 1.8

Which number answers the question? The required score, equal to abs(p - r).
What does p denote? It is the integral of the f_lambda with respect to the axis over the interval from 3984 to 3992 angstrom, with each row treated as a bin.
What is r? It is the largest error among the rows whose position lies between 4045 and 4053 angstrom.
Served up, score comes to 9.1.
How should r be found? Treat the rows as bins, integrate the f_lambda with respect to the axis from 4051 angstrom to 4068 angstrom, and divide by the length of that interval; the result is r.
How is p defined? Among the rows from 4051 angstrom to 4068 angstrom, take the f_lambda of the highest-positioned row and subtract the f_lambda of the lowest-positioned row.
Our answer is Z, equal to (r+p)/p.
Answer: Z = -6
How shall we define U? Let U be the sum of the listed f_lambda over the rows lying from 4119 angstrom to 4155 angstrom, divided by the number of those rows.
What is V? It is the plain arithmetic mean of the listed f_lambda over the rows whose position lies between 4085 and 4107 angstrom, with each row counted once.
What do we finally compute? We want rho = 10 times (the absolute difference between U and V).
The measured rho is 0.38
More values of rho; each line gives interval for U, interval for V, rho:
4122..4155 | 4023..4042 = 0.33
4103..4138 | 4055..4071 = 0.97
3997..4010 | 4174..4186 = 1.14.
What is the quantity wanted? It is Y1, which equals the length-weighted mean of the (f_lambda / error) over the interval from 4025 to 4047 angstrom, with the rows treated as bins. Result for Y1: 20.5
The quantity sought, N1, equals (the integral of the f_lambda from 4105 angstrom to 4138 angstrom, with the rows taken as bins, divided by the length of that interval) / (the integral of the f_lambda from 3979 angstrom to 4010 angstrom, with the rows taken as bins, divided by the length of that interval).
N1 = 1.00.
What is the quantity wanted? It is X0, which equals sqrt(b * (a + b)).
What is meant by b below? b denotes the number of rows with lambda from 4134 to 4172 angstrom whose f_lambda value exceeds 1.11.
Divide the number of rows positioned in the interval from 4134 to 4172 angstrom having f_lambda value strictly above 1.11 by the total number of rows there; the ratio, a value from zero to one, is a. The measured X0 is 14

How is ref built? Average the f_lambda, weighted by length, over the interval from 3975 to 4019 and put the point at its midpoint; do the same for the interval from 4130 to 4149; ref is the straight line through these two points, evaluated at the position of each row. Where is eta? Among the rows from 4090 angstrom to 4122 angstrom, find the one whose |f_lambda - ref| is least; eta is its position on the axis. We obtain 4108.22 angstrom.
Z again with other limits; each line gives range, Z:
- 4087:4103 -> -2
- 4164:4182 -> -57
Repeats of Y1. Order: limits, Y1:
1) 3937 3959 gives 16.2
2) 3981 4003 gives 20.7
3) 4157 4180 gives 22.7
